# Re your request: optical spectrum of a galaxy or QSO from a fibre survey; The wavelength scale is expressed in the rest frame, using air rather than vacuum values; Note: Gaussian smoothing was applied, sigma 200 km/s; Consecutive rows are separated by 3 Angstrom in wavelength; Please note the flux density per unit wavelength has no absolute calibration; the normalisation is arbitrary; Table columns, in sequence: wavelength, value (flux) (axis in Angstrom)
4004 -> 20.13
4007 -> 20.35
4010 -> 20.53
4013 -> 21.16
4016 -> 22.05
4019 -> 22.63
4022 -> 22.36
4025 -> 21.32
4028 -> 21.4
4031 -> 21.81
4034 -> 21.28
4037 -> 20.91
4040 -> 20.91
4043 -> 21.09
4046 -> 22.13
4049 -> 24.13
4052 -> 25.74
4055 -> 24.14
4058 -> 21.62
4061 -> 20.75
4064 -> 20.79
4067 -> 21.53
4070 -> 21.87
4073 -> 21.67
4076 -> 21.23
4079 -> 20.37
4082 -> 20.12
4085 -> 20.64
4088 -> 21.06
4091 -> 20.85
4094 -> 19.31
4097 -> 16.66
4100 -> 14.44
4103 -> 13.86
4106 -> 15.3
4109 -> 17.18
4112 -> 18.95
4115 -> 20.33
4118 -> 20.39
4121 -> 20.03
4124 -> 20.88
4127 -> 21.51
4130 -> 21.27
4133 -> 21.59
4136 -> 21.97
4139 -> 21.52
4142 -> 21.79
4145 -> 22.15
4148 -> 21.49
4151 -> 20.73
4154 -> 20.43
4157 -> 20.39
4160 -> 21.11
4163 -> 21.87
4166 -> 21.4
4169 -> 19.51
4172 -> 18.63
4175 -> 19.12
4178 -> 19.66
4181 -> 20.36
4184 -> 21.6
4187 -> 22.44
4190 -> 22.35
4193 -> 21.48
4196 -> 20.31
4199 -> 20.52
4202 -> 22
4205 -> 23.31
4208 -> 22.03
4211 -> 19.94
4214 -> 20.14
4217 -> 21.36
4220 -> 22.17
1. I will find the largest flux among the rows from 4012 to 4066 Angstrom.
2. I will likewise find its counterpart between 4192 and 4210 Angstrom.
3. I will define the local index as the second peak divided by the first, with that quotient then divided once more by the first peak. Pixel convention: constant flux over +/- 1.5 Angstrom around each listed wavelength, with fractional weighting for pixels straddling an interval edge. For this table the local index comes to 0.0352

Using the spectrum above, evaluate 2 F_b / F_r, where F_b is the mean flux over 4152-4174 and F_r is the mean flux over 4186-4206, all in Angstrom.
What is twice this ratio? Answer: 1.88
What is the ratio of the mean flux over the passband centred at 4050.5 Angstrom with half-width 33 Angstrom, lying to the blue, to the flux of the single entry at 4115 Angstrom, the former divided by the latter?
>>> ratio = 1.07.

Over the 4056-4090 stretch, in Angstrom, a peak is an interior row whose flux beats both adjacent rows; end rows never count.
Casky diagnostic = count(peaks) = 1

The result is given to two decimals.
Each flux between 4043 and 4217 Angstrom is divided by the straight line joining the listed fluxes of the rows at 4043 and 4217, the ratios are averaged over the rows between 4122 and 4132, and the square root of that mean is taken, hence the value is 1.00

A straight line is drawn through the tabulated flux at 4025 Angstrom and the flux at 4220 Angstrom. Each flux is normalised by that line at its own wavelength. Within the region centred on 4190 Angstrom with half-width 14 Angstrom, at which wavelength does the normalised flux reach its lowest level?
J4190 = 4178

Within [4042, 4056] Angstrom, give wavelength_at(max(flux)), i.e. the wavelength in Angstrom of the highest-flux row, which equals 4052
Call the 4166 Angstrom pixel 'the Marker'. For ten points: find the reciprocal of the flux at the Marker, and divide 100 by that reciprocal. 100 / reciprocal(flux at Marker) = 2140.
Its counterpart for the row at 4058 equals 2162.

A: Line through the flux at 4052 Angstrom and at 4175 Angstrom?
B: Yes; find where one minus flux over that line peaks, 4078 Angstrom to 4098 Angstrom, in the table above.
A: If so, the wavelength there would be 4097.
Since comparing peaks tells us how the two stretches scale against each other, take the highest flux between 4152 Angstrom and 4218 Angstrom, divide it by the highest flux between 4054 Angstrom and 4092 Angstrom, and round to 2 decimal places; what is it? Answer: 0.97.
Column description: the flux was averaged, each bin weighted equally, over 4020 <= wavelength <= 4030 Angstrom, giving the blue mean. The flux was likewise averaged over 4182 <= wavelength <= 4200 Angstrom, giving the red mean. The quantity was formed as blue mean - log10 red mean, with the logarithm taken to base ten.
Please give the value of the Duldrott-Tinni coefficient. 20.4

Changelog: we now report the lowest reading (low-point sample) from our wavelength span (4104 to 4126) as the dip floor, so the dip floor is 15.3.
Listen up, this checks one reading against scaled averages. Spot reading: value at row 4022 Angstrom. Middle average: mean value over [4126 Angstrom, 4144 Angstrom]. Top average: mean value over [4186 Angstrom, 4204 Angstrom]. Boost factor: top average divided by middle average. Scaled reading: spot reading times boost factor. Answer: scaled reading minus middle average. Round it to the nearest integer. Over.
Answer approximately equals 1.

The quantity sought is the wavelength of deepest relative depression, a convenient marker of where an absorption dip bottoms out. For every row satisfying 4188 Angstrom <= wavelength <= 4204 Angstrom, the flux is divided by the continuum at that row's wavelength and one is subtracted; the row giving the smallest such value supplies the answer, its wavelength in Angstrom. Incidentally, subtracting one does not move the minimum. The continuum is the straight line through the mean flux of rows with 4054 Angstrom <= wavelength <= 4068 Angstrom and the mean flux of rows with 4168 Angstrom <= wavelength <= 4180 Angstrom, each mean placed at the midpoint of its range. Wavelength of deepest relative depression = 4196 Angstrom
